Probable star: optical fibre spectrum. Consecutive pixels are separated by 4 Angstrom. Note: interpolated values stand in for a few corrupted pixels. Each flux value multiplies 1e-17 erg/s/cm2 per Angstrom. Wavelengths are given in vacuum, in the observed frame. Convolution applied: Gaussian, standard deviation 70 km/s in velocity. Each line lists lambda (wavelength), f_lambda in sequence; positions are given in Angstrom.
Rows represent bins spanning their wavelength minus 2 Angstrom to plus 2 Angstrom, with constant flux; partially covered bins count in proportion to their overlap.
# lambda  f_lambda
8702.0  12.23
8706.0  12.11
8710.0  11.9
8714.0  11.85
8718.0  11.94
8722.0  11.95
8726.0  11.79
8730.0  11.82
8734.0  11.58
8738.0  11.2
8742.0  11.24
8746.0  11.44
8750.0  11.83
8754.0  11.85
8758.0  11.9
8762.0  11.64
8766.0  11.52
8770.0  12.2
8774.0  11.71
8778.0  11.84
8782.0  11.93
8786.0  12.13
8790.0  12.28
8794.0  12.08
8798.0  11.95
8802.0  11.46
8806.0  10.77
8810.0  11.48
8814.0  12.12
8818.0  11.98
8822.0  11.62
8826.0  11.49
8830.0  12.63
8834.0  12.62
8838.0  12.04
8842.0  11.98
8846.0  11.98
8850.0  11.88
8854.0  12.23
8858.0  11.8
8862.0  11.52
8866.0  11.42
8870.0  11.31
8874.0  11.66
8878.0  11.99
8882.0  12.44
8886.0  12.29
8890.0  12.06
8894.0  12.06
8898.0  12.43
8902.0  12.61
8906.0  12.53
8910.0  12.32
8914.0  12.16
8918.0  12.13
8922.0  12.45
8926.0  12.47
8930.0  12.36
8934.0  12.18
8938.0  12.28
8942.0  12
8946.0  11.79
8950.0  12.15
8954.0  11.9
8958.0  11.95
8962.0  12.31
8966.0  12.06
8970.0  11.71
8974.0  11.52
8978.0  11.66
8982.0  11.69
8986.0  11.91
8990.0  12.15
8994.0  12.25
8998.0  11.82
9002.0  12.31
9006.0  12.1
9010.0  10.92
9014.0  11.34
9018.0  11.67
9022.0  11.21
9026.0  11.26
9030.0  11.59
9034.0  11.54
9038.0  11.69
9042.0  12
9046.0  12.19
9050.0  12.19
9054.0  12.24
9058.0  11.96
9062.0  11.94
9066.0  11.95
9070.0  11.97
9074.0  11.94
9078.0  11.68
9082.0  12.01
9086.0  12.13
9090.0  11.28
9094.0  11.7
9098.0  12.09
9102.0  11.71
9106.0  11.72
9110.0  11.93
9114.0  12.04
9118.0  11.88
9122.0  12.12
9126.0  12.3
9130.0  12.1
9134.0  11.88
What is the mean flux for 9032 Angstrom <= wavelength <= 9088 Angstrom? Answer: 12.0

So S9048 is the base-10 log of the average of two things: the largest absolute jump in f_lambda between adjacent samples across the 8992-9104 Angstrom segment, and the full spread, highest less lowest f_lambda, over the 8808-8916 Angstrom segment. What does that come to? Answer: 0.10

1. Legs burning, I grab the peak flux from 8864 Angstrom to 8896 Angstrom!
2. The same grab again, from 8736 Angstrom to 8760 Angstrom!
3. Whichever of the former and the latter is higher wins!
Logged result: 12.4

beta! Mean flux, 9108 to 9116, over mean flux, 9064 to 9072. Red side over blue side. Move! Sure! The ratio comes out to 1.00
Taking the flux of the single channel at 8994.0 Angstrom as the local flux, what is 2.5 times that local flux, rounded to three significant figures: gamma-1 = 30.6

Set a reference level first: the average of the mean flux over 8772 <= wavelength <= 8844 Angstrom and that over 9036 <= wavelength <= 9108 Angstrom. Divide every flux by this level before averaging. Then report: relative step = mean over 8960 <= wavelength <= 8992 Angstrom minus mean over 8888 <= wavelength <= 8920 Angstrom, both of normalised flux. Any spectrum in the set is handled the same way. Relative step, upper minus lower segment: -0.035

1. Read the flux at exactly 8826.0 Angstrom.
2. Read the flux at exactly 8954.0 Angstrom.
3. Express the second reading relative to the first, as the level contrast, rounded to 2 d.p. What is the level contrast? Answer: 1.04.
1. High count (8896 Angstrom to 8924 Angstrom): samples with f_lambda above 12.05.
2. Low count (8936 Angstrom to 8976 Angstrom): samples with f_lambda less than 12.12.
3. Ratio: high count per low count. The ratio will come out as 1.0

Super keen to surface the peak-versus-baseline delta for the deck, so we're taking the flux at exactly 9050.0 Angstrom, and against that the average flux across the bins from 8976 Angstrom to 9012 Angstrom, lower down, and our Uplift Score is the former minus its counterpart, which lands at 0.3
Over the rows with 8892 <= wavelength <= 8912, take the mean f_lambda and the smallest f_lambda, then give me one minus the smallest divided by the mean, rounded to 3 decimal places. 0.027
